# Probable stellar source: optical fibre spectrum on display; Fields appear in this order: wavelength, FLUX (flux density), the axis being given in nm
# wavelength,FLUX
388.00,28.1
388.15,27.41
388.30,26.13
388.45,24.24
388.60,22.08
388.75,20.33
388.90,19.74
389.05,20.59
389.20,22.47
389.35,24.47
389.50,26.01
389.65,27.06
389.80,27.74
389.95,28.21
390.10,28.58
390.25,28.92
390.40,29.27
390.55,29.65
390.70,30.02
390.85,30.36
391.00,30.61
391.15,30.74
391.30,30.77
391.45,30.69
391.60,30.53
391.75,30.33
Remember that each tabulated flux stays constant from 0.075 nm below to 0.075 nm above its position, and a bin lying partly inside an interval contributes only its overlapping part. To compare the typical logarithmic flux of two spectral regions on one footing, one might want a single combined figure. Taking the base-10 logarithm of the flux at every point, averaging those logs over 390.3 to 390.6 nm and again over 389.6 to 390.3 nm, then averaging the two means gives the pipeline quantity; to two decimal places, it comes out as 1.46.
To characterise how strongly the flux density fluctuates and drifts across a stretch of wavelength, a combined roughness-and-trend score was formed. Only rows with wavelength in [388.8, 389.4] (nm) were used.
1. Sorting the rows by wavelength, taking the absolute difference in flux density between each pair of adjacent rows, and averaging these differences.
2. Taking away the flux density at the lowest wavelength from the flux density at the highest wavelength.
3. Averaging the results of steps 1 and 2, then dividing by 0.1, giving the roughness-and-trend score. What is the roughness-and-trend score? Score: 32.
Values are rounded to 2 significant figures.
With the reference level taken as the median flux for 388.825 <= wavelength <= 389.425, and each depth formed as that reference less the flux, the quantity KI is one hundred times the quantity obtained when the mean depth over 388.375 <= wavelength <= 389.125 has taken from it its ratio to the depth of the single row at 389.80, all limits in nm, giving 16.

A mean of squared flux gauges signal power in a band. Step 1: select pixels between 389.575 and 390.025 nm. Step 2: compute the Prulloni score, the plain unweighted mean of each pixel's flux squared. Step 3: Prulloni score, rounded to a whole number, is 766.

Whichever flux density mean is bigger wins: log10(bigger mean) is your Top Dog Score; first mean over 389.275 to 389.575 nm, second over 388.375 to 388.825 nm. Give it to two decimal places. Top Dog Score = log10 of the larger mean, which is 1.40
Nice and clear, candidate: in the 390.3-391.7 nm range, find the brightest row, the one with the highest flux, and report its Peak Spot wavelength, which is 391.30 nm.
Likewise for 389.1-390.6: 390.55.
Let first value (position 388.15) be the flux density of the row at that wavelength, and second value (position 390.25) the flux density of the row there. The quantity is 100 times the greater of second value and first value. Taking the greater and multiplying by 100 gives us 2892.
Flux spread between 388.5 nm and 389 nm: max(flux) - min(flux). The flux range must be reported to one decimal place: 2.3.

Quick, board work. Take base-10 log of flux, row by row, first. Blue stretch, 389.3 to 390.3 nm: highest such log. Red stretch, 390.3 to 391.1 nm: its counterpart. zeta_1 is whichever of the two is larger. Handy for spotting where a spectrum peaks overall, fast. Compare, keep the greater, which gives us 1.486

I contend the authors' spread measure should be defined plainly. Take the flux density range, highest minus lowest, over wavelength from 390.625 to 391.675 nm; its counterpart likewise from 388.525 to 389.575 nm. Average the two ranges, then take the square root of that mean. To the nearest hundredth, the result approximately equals 1.87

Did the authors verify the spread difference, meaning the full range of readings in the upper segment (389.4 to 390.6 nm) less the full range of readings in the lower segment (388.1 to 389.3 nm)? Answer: -4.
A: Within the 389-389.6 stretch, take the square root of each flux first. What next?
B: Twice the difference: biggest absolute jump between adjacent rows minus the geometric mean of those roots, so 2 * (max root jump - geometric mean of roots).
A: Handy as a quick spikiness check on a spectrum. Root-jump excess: -9.2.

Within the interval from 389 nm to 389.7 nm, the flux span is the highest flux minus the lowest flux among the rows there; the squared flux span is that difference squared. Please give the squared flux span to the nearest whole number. 42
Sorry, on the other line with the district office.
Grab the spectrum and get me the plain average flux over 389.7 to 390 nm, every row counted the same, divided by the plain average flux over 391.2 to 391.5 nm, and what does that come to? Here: 0.91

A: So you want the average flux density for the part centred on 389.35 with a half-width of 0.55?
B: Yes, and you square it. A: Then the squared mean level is 577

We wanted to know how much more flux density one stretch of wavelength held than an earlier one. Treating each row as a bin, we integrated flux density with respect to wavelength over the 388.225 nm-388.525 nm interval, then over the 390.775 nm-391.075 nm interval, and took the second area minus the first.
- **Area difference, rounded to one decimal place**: 1.6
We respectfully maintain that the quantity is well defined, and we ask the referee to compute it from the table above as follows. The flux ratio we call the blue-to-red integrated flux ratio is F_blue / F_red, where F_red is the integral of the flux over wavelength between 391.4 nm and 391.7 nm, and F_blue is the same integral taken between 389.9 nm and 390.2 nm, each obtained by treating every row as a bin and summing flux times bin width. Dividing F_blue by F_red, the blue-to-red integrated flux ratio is 0.93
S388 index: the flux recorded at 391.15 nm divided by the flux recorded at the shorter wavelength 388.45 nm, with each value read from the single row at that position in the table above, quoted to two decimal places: 1.27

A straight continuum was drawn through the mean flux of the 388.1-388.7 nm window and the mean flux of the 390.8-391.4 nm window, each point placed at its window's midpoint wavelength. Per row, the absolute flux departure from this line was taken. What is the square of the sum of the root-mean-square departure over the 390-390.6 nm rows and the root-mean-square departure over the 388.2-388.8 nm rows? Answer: 11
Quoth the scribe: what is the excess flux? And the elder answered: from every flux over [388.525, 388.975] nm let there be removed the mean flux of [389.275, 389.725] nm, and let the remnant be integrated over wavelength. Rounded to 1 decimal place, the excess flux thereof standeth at -2.3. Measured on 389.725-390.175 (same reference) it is 1.0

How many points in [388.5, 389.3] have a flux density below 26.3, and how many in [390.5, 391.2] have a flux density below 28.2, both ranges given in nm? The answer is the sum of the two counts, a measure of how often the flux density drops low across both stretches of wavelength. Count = 5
